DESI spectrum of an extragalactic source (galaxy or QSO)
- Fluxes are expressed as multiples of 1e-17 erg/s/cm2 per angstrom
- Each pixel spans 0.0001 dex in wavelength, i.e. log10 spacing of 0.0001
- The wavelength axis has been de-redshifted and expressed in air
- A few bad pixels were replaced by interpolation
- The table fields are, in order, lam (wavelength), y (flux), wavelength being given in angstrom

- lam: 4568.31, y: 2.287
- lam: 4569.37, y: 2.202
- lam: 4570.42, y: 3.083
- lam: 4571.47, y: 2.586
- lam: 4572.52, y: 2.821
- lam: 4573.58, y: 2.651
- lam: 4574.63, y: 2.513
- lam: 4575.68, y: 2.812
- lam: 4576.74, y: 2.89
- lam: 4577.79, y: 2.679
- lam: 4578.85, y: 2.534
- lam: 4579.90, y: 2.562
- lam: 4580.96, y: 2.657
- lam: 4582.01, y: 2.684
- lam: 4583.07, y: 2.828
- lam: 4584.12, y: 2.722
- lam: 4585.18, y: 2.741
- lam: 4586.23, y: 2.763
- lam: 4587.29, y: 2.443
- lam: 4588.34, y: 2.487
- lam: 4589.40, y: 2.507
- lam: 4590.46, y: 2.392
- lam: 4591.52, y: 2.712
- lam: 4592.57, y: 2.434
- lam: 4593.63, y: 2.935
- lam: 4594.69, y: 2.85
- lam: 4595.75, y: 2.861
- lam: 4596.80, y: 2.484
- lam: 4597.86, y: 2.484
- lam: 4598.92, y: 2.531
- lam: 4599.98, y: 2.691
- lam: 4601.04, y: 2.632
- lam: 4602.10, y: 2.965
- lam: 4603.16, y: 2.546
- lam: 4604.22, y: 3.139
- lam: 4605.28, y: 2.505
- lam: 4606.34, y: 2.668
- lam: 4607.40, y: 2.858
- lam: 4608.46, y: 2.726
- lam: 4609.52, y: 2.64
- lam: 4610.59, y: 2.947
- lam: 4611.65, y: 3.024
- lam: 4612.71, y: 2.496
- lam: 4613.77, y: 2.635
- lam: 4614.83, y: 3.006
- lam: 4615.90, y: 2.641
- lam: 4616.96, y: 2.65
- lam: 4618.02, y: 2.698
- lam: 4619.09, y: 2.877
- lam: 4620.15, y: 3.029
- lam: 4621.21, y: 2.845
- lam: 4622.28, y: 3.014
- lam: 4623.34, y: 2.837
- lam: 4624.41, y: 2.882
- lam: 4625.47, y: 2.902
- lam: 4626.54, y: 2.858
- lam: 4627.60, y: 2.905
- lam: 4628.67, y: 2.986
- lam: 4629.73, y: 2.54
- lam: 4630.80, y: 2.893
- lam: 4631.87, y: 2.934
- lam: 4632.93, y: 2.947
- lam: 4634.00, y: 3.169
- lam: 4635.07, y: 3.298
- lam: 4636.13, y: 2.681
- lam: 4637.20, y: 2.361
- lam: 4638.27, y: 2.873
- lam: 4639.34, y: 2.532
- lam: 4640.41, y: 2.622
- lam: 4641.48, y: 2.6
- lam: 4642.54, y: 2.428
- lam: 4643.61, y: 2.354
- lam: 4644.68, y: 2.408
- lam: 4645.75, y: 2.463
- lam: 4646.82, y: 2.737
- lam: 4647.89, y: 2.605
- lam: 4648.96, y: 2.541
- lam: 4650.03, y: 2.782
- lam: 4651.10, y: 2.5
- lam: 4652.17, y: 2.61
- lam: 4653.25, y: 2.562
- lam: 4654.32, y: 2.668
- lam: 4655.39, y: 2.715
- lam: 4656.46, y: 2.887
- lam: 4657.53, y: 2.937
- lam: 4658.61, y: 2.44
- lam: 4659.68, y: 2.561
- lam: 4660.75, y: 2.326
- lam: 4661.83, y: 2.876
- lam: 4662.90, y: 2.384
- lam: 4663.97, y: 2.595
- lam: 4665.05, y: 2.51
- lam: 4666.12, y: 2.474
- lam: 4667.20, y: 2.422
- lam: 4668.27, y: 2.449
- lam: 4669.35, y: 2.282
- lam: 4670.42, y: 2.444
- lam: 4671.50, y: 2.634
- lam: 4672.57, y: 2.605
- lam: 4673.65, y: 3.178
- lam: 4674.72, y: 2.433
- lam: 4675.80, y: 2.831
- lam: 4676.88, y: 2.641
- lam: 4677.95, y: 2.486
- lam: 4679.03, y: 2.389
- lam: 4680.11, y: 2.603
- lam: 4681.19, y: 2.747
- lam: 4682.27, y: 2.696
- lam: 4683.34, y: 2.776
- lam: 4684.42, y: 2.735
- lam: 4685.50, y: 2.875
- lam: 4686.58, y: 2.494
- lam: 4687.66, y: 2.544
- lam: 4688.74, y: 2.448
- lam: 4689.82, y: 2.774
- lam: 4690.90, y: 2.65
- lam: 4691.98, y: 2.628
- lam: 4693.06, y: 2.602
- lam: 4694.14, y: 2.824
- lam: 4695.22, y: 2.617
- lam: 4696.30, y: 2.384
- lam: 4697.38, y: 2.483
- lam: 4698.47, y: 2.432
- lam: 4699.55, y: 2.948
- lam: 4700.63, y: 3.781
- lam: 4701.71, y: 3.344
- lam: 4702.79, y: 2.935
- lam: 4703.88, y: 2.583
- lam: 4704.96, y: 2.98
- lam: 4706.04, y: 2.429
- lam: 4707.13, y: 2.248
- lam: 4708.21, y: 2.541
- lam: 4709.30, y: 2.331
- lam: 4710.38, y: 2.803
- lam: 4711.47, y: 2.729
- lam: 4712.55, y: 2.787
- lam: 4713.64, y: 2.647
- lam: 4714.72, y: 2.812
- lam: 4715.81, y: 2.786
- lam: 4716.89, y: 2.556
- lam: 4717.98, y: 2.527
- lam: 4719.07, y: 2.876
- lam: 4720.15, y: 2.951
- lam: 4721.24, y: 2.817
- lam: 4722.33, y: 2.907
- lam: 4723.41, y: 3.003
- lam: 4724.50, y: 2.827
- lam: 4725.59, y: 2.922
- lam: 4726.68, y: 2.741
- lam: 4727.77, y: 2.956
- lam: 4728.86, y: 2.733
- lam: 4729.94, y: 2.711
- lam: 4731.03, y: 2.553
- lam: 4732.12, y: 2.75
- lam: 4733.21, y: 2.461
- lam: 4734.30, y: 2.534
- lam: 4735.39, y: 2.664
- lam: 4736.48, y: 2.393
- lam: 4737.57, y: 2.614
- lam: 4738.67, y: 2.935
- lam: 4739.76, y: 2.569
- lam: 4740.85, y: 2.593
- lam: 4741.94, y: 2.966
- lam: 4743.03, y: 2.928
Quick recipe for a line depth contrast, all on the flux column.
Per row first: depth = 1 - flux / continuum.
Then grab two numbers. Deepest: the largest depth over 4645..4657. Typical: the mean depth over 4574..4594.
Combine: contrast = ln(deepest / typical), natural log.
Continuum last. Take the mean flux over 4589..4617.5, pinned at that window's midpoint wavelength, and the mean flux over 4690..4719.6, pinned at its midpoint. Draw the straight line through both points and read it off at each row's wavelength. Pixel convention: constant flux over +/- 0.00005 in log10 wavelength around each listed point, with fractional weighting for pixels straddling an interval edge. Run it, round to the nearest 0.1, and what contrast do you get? 1.5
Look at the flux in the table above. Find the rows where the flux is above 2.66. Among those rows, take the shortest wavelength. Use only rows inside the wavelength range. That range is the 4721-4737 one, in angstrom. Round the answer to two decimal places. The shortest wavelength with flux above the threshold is 4721.24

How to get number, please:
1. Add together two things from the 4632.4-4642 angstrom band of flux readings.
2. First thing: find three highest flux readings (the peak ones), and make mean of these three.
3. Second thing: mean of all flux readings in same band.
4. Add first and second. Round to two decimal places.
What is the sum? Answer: 5.92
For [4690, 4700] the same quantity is 5.43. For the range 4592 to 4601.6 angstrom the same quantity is 5.54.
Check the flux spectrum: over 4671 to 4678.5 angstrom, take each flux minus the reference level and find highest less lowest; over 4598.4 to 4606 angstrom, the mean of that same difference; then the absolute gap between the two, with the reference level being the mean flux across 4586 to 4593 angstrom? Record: 0.56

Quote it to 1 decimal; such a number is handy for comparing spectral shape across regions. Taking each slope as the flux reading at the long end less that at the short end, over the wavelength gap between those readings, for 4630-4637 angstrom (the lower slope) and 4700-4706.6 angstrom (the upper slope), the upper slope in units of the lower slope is 6.3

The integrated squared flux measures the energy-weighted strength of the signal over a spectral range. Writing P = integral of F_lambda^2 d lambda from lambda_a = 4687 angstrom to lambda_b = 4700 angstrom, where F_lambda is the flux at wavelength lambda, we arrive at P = 89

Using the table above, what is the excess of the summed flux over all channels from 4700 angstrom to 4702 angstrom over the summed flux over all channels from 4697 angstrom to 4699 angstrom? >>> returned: 2.2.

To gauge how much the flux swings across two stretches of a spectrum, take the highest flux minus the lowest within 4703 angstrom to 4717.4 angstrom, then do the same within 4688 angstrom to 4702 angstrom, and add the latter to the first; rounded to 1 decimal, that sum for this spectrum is 2.1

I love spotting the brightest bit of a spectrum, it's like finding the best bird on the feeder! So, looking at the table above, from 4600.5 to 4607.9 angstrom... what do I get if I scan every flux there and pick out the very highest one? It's 3.139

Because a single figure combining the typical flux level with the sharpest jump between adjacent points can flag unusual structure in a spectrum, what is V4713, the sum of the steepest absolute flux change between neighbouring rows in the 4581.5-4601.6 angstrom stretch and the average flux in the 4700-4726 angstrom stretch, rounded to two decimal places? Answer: 3.30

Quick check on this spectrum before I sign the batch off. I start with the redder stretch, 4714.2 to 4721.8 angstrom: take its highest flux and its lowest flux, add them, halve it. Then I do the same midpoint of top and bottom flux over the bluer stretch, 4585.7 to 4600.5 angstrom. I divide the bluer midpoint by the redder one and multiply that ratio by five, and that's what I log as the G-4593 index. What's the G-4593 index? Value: 4.86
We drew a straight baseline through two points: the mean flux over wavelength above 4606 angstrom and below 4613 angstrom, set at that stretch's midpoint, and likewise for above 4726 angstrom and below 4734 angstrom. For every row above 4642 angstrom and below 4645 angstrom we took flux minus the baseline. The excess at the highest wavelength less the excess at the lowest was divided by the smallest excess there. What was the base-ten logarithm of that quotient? -1.3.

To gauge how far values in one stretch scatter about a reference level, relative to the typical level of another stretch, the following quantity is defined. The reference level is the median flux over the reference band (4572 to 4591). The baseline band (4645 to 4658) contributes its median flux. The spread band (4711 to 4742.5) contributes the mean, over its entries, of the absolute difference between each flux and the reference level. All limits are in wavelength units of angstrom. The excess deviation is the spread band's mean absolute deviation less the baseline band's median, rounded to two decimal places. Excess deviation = -2.49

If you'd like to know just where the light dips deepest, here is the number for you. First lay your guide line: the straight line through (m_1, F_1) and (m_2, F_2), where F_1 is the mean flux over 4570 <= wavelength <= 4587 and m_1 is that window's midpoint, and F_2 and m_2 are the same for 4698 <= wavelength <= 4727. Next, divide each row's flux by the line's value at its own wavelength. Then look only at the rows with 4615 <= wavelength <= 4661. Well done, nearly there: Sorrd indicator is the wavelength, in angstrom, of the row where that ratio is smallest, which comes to 4660.75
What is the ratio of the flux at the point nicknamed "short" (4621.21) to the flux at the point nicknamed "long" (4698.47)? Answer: 1.17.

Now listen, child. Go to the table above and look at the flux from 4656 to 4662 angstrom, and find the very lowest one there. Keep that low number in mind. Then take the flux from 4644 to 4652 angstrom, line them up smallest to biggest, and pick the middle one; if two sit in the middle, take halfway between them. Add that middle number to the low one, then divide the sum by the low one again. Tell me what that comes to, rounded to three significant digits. 2.09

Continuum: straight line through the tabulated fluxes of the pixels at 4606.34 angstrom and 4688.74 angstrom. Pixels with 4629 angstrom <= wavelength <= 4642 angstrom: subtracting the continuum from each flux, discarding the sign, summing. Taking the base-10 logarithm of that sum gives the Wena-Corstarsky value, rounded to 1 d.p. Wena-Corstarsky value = 0.5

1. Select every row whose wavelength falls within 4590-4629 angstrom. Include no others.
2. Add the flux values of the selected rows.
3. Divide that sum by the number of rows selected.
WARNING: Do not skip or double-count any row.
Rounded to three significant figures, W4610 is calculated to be 2.76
